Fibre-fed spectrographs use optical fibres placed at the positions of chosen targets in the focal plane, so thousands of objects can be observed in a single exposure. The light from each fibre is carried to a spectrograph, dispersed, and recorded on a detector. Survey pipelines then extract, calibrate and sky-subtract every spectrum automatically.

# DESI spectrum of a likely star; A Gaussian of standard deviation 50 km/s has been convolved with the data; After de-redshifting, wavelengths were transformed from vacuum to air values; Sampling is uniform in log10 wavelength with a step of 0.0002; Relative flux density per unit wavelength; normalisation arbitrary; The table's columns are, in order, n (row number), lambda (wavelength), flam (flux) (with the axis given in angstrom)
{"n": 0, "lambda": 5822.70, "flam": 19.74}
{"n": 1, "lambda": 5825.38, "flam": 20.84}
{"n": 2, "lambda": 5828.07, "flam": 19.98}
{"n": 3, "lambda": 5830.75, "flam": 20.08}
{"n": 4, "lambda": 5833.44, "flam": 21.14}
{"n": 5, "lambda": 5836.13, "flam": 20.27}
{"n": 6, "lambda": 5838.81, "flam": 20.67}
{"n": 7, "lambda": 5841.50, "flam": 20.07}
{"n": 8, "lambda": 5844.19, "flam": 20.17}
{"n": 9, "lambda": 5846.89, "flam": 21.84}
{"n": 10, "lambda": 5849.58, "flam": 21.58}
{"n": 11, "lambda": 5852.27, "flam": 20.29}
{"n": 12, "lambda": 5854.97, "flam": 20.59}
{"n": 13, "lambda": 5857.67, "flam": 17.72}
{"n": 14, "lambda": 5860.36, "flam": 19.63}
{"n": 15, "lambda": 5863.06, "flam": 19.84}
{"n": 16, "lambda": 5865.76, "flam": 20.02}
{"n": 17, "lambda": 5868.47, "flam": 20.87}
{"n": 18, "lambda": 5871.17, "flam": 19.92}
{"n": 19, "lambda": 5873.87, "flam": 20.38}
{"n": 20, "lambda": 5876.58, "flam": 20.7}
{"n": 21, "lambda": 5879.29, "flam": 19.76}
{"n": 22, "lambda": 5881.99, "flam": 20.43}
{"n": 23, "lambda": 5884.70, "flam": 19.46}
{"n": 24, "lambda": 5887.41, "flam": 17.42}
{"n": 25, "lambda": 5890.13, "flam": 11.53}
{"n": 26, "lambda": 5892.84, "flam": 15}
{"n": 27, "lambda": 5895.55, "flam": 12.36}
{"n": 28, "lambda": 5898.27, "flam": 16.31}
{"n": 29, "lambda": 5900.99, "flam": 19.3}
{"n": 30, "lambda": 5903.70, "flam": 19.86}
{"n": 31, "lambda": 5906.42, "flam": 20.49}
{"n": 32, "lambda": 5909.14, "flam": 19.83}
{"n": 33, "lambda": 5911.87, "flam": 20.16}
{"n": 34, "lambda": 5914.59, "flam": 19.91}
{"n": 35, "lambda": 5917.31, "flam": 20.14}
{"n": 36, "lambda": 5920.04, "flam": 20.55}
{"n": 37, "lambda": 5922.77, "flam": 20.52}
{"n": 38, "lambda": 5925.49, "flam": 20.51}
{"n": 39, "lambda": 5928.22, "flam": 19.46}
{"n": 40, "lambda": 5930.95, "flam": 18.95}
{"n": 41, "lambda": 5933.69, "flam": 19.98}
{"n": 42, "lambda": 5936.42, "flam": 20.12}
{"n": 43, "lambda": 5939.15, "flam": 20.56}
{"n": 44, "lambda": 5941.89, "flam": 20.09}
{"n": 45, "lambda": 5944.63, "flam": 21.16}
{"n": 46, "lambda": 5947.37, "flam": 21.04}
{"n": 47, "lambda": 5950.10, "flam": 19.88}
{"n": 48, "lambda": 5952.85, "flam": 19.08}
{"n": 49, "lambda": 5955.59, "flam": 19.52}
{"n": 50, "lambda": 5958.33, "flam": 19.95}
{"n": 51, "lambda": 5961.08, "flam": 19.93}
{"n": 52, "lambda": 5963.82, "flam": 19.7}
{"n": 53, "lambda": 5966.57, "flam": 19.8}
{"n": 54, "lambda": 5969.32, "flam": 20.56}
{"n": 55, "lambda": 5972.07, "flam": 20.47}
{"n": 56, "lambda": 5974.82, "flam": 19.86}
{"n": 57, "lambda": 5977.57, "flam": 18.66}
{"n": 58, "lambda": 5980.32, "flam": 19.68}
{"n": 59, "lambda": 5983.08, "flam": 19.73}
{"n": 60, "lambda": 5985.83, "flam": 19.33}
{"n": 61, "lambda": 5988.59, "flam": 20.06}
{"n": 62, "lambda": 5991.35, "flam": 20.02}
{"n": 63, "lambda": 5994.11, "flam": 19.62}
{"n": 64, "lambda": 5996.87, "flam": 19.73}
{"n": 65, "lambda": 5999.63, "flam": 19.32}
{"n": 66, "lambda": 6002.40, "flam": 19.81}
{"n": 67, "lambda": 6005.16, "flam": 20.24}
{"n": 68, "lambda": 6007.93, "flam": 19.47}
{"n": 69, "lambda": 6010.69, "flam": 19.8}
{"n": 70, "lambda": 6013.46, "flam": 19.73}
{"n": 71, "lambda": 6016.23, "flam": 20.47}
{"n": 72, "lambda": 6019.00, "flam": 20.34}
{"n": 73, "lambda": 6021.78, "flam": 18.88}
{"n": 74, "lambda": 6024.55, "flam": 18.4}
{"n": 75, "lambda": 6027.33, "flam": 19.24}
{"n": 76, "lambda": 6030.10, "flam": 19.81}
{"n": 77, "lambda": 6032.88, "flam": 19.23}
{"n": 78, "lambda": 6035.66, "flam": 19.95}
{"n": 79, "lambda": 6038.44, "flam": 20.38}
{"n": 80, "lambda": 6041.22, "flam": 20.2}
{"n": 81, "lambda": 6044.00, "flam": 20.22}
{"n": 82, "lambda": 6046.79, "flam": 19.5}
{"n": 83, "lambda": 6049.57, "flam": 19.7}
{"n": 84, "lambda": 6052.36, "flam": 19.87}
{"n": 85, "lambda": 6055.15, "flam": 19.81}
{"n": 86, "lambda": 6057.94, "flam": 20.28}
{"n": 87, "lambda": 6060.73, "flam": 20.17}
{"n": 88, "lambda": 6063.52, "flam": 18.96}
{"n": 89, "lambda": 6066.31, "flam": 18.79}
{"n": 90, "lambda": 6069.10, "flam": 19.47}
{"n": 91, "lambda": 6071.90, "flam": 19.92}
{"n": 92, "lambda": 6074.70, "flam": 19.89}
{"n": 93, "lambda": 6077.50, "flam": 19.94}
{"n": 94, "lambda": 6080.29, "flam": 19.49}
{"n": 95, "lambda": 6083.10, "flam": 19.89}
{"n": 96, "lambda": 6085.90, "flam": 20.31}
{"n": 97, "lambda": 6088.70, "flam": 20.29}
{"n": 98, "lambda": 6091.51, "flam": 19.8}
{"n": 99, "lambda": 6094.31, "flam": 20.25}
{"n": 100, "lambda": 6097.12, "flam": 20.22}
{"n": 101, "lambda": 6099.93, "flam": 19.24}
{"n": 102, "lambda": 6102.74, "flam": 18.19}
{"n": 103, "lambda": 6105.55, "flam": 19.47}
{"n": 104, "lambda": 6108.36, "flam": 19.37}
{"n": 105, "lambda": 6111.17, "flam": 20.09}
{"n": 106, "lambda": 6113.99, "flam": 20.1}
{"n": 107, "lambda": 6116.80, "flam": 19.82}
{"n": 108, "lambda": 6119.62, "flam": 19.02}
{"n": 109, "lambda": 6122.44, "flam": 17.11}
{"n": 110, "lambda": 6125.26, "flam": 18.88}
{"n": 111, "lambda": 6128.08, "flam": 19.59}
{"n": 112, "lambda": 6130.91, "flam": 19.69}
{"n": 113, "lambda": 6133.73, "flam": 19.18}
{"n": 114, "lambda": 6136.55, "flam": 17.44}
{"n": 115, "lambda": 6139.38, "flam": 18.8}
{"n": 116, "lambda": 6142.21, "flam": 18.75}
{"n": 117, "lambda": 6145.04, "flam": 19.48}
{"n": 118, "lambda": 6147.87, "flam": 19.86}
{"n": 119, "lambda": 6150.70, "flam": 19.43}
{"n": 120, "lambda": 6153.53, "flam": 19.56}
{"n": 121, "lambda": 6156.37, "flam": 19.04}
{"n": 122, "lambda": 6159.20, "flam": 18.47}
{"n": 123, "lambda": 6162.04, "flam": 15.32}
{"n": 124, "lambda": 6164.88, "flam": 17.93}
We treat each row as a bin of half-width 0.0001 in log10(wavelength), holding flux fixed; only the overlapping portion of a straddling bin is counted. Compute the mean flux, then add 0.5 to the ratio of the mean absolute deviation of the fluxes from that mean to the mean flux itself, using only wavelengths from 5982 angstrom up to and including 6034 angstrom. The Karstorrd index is 0.520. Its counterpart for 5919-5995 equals 0.522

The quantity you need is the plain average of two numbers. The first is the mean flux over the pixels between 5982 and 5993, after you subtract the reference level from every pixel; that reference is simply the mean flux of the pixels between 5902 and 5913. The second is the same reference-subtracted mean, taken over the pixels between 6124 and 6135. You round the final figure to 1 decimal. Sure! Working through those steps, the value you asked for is -0.5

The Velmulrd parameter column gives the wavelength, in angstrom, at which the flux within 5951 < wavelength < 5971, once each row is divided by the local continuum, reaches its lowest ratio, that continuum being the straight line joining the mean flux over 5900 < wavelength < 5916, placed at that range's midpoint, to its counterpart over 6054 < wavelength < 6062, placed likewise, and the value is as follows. 5952.85 angstrom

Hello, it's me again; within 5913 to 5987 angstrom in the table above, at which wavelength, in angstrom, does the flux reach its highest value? 5944.63 angstrom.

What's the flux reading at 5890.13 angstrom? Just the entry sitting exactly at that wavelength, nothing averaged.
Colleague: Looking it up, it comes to 11.53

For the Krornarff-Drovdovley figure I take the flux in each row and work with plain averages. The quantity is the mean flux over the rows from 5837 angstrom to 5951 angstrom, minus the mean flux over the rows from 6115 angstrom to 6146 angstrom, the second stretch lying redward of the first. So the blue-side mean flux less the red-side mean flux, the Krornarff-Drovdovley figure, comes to 0.61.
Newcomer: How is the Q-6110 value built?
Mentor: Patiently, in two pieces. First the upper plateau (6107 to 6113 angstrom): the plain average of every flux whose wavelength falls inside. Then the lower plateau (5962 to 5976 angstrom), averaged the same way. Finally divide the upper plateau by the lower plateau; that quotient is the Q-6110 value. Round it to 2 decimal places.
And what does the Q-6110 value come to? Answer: 0.98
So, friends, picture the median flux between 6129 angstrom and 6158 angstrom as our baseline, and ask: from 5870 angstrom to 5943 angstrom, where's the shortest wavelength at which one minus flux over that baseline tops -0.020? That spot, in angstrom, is 5884.70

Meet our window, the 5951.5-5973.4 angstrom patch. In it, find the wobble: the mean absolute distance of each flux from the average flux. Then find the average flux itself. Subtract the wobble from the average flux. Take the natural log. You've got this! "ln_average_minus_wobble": 2.972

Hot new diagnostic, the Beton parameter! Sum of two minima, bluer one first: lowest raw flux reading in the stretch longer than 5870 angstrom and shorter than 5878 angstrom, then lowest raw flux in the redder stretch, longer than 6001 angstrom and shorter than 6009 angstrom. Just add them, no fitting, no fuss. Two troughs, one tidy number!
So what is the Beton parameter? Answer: 39.4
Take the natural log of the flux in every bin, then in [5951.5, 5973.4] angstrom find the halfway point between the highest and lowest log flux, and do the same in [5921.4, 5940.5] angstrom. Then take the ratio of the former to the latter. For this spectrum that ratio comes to 1.001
